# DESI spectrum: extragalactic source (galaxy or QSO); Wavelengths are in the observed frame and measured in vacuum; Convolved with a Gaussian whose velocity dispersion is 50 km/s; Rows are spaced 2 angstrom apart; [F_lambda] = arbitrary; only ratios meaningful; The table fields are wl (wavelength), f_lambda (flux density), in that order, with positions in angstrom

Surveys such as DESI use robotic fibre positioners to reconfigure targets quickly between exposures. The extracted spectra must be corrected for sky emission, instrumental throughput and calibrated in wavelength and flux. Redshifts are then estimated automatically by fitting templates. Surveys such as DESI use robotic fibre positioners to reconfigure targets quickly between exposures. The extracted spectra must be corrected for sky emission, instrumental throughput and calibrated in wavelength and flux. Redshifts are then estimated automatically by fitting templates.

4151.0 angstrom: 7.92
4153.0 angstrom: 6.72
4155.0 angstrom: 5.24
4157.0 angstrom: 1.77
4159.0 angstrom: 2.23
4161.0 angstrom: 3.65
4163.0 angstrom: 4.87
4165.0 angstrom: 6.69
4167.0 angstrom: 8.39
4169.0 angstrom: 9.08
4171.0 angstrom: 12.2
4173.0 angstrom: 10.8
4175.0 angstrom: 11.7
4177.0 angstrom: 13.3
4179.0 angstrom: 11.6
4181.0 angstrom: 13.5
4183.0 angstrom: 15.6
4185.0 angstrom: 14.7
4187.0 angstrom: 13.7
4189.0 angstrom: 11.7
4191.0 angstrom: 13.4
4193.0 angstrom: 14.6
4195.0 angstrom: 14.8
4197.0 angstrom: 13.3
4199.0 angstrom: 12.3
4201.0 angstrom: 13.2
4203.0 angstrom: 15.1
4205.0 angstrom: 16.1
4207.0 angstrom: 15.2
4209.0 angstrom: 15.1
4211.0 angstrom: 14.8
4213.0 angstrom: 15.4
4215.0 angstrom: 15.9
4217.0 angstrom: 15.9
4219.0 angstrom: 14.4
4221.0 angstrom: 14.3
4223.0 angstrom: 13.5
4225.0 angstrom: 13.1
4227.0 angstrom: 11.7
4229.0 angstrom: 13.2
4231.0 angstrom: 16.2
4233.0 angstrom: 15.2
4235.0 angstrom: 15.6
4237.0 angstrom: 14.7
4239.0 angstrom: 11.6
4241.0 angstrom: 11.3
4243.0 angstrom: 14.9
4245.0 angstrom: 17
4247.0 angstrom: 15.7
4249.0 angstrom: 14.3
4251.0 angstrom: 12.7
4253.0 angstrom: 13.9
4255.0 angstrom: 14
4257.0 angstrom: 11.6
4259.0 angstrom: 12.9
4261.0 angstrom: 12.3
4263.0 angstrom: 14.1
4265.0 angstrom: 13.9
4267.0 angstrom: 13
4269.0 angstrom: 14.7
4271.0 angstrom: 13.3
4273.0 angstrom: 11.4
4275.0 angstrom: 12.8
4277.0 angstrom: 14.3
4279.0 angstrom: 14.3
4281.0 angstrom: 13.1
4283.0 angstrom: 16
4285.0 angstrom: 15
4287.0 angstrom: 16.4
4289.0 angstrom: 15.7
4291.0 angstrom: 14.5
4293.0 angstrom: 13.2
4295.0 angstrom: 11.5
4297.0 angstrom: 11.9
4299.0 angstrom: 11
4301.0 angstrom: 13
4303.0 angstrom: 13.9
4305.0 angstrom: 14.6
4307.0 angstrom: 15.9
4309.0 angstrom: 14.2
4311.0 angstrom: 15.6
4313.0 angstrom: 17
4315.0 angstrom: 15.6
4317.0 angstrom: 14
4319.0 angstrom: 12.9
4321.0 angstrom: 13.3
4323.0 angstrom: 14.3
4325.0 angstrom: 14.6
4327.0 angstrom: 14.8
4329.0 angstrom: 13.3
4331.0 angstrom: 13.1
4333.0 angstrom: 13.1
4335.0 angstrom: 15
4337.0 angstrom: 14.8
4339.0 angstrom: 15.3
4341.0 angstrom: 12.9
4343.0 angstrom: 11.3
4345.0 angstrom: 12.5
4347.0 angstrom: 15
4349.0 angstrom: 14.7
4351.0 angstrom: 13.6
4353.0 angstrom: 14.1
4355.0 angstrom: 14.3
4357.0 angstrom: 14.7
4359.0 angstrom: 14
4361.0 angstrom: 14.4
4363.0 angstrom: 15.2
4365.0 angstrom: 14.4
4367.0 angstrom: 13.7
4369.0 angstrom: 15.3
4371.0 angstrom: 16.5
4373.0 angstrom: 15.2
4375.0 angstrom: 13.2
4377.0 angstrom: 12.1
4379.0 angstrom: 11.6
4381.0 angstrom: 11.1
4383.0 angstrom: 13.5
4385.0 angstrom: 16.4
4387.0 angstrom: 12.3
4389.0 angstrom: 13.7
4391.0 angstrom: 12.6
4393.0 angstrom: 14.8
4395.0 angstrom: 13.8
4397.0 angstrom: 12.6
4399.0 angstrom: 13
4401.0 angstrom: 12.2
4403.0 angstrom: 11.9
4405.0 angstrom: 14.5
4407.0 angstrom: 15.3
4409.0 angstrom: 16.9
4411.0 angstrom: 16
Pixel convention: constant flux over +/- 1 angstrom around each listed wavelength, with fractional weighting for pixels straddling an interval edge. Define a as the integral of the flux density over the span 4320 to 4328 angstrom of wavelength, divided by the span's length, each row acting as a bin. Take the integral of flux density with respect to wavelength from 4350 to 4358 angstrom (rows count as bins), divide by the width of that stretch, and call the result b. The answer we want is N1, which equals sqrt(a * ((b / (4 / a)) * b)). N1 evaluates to 101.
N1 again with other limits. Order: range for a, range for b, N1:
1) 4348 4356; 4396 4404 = 88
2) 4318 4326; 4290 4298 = 88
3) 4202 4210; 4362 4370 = 113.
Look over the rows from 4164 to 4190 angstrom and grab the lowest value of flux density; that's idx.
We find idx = 6.69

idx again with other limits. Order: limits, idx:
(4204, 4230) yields 11.7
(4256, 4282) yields 11.4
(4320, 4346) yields 11.3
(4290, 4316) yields 11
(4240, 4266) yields 11.3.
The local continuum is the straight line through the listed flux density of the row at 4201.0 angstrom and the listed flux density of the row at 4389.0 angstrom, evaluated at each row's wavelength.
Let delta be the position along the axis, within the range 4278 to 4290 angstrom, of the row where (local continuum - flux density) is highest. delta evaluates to 4281.0 angstrom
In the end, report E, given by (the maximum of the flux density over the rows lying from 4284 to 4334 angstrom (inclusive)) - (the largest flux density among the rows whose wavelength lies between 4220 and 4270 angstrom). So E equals 0.00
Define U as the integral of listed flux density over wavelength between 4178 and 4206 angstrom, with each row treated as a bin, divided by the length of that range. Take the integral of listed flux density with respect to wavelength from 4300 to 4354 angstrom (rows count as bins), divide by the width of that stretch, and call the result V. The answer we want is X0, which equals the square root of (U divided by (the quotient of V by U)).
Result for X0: 3.67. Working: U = 13.83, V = 14.2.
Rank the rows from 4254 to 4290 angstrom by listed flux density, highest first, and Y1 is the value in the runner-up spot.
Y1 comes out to 16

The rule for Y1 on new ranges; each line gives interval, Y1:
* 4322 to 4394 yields 16.4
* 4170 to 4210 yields 15.6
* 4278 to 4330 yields 16.4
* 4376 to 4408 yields 15.3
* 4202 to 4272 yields 16.2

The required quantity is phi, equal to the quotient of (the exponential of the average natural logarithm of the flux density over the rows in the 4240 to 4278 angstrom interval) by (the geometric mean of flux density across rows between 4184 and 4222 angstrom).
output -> 0.94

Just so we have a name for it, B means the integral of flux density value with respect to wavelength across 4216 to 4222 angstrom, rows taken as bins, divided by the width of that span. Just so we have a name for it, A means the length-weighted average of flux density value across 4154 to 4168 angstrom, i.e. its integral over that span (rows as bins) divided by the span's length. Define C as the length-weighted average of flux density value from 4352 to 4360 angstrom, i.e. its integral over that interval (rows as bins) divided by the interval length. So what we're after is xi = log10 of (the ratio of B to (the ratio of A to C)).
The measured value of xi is 1.66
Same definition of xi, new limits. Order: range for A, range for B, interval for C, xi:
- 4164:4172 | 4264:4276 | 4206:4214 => 1.34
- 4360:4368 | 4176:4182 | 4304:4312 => 1.13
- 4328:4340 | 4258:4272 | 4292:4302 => 1.06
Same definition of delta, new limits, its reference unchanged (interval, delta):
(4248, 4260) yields 4257.0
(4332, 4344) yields 4343.0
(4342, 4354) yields 4343.0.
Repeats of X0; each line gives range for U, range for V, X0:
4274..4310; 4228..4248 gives 3.66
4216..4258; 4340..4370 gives 3.75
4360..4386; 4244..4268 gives 3.78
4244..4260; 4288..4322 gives 3.75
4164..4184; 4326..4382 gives 3.03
